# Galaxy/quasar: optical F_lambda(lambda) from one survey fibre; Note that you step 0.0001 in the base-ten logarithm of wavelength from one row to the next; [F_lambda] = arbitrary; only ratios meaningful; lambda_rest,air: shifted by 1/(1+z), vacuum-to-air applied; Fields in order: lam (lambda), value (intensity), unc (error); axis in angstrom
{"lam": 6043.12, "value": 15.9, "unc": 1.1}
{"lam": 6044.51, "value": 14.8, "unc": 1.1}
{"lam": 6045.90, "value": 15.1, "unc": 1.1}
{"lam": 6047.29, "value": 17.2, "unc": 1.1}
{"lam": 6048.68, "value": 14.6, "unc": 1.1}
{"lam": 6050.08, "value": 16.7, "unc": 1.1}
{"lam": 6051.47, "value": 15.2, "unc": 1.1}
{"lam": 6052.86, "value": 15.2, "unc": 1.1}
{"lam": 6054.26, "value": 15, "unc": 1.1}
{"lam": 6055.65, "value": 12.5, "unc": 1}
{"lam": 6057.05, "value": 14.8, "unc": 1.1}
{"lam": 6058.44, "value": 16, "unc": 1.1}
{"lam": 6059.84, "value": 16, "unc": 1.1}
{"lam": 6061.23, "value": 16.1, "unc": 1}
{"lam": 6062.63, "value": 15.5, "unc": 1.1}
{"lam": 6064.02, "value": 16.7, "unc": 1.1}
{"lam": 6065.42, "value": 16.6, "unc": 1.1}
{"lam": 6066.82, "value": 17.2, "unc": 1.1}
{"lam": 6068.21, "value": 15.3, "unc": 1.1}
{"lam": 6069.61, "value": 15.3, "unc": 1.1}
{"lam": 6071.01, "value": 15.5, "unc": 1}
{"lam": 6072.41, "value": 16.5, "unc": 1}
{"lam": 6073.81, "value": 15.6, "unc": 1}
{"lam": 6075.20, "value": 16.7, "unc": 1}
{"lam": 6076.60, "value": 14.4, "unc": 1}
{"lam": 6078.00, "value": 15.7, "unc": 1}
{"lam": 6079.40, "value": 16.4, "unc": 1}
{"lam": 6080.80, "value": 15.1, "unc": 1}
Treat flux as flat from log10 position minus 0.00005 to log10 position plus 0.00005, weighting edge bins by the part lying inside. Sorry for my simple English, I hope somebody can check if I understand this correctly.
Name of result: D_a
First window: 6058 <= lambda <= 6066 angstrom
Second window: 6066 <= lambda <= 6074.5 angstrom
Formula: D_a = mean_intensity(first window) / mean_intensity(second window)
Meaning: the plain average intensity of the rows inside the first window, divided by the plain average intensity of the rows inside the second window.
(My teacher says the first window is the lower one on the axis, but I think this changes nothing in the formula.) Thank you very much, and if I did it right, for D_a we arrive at 1.02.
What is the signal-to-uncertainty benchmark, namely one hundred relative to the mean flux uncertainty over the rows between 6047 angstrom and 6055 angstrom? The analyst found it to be 91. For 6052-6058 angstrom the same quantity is 93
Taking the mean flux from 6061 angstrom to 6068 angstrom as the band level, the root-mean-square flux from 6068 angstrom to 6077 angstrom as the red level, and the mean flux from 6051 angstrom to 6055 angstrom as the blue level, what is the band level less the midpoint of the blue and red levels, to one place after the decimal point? 1.0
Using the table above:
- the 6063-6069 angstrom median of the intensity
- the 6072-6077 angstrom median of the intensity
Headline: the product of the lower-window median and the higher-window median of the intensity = 267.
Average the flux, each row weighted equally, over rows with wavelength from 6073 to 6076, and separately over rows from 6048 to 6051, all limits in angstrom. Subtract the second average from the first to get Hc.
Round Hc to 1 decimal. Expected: 0.5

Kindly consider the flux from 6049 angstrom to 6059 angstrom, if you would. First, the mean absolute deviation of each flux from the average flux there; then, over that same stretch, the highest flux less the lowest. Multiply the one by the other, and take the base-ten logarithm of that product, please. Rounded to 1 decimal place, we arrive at 0.5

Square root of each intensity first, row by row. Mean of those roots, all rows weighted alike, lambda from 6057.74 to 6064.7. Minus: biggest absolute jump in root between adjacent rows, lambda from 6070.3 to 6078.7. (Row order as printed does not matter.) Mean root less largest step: 3.72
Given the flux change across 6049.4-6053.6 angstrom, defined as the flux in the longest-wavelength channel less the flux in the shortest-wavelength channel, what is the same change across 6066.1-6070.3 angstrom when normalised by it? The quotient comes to 1.3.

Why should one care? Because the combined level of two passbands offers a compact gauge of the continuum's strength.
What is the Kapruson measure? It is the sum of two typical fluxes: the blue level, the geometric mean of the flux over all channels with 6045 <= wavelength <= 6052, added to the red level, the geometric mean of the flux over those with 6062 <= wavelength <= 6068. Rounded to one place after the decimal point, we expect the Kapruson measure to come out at 32.2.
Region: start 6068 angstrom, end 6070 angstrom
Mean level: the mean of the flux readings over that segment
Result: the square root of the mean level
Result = 3.91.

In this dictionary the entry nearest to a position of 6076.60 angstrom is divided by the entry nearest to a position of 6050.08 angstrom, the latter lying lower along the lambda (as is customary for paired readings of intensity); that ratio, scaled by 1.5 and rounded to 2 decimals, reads 1.29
